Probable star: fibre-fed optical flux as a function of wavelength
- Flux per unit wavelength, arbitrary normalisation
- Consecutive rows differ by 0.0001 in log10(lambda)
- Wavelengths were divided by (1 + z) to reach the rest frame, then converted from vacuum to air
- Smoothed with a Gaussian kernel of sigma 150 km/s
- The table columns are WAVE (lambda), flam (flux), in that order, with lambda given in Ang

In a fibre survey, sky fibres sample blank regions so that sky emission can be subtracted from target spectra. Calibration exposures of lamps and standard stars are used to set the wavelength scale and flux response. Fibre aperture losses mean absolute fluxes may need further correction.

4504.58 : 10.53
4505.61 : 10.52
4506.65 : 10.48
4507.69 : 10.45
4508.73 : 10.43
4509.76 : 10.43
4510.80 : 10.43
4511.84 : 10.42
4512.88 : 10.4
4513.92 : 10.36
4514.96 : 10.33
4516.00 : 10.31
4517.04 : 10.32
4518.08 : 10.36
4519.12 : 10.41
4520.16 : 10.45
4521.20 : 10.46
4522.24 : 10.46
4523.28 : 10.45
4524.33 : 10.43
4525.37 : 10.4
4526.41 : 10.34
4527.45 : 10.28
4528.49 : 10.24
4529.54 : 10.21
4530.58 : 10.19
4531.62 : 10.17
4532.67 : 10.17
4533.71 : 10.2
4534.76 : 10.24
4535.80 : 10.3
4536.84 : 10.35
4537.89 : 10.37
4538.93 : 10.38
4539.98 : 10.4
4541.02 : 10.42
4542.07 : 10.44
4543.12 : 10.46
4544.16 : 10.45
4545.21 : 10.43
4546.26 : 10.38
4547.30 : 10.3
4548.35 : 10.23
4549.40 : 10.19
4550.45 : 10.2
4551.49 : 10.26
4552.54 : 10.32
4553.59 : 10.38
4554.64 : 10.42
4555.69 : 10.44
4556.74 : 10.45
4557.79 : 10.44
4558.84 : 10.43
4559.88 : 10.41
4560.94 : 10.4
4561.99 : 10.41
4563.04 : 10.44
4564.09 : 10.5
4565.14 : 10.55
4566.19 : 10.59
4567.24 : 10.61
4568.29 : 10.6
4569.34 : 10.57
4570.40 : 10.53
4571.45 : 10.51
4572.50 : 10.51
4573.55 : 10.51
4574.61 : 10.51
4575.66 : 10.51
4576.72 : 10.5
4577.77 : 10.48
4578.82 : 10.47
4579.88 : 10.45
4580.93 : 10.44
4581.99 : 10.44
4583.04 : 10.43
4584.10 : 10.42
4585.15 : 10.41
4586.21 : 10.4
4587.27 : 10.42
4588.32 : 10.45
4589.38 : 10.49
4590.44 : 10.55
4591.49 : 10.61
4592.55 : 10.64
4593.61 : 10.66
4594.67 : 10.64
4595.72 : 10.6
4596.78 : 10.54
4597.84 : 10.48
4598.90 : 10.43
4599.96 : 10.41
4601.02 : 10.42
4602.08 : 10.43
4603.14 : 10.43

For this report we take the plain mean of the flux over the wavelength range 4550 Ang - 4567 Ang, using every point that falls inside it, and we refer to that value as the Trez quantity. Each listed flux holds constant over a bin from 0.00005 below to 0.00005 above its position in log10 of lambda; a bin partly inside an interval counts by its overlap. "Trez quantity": 10.4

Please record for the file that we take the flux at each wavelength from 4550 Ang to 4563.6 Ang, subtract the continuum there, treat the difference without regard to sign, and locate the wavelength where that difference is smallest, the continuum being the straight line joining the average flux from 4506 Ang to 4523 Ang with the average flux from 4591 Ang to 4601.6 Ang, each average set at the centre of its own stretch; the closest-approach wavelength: 4556.74 Ang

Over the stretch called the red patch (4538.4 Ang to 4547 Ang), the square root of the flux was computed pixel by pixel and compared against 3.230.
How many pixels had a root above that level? 3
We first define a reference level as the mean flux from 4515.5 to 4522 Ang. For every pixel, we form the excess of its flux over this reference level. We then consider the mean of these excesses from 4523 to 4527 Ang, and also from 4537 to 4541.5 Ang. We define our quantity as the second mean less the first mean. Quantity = -0.01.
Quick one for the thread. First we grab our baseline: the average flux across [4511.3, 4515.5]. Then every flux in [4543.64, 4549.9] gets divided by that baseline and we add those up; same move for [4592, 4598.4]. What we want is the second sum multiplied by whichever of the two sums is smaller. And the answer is 36.6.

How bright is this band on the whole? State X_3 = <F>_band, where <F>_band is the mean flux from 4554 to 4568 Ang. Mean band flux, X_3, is 10.47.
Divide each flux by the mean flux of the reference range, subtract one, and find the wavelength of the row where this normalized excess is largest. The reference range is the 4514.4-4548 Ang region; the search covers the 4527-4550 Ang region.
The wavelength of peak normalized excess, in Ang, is 4543.12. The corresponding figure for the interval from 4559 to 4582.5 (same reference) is 4567.24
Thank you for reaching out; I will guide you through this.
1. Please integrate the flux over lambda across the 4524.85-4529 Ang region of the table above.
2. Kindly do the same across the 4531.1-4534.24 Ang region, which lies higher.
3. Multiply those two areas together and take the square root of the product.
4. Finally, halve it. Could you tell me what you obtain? 18.5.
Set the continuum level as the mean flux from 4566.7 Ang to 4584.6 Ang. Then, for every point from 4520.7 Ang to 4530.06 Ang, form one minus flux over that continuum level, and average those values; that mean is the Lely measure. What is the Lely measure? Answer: 0.013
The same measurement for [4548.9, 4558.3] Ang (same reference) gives 0.015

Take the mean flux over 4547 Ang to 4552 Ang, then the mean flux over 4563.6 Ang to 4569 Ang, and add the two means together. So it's 20.8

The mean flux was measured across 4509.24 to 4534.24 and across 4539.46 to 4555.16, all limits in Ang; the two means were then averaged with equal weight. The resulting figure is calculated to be 10.3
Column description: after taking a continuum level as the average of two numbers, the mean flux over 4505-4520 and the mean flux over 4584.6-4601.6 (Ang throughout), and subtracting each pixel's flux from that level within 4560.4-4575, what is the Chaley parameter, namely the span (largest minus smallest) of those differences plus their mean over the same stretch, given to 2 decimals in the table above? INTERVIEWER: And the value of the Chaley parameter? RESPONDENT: 0.15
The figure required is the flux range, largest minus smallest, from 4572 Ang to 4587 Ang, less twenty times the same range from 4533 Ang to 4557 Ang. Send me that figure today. -5.3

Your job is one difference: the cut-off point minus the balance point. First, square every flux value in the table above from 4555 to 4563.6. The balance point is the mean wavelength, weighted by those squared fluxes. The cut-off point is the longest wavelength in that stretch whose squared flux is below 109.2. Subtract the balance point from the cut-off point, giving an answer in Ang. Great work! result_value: 3.7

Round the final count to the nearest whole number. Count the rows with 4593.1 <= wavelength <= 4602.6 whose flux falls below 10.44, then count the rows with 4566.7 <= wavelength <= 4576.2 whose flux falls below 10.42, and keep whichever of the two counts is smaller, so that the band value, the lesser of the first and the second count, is 0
